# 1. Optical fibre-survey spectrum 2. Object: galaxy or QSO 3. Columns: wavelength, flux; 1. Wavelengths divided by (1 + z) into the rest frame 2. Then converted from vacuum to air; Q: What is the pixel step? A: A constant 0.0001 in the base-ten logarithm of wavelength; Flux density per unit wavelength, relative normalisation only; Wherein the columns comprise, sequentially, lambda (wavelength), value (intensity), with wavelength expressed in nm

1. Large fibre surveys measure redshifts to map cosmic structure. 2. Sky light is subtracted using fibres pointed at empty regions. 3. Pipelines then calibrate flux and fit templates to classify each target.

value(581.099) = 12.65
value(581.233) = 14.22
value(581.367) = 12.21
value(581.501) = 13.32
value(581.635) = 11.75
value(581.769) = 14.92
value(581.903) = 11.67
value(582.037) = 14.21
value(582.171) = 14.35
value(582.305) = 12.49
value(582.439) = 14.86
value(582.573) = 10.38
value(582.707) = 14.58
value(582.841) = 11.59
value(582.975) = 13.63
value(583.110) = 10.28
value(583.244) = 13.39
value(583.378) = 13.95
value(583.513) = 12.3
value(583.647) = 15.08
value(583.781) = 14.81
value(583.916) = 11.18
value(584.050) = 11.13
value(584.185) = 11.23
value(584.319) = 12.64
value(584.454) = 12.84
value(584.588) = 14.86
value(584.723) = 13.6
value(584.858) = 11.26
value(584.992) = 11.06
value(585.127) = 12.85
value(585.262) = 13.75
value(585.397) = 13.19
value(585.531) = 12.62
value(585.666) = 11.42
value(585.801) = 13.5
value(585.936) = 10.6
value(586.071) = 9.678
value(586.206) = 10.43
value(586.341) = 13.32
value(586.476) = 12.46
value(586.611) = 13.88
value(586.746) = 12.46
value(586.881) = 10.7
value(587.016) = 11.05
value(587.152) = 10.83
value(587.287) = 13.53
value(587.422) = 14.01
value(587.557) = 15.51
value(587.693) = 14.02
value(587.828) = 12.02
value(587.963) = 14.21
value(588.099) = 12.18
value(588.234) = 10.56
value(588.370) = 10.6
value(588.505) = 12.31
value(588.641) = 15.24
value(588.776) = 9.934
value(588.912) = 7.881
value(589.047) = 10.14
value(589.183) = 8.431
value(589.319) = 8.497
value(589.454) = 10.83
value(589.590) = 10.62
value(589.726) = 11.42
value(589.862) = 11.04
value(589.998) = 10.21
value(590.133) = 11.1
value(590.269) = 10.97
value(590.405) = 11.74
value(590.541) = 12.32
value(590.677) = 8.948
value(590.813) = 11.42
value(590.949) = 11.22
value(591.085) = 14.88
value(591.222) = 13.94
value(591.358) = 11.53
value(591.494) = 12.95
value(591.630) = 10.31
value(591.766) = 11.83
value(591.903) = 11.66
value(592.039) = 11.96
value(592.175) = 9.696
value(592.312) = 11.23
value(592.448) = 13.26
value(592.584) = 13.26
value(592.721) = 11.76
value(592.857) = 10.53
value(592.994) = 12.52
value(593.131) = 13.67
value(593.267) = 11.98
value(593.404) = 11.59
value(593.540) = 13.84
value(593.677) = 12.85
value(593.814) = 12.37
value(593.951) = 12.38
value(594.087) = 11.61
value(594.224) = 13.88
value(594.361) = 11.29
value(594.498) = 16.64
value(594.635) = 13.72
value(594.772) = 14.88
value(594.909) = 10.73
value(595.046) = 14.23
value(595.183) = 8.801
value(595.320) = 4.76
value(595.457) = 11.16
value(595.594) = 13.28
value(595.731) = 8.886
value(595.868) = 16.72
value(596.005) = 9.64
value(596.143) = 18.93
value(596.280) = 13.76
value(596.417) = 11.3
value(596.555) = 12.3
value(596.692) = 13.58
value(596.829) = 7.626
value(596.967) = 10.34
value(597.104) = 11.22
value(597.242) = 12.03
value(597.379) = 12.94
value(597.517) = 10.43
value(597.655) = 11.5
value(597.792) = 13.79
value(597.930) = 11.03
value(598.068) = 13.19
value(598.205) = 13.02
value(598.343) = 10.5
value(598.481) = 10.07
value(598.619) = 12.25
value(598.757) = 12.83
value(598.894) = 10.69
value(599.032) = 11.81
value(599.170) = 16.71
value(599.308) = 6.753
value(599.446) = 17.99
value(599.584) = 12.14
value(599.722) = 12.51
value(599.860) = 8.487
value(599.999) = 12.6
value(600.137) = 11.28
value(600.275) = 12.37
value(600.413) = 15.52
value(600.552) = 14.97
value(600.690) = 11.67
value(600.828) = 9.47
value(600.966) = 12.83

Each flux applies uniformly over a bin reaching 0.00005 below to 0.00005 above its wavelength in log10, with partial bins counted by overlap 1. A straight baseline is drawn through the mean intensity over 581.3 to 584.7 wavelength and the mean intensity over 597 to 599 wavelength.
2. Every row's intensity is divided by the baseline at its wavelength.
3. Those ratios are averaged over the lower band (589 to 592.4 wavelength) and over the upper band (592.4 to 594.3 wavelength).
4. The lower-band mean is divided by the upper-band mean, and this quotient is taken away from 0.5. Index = -0.38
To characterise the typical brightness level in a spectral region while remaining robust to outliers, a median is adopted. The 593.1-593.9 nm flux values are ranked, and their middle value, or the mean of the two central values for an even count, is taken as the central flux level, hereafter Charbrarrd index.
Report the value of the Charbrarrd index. 12.61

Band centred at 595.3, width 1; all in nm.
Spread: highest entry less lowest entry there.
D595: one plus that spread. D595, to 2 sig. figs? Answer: 10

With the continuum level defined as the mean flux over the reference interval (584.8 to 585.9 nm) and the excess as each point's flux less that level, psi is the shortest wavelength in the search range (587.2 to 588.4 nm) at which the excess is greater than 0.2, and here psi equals 587.287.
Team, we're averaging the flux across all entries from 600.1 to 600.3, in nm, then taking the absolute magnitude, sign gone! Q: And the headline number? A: 11.8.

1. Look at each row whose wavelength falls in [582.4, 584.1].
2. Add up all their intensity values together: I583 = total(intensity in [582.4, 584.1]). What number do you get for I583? 167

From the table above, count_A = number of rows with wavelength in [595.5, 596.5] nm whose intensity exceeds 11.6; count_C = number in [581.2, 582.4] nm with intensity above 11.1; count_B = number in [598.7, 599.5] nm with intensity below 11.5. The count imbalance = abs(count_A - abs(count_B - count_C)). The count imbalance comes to 3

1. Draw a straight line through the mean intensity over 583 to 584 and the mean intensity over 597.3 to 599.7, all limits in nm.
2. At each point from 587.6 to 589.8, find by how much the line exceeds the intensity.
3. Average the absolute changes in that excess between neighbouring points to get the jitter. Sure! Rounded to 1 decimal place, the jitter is 1.8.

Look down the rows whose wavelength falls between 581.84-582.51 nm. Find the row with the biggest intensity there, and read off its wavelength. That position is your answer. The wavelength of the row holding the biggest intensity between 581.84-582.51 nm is 582.439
